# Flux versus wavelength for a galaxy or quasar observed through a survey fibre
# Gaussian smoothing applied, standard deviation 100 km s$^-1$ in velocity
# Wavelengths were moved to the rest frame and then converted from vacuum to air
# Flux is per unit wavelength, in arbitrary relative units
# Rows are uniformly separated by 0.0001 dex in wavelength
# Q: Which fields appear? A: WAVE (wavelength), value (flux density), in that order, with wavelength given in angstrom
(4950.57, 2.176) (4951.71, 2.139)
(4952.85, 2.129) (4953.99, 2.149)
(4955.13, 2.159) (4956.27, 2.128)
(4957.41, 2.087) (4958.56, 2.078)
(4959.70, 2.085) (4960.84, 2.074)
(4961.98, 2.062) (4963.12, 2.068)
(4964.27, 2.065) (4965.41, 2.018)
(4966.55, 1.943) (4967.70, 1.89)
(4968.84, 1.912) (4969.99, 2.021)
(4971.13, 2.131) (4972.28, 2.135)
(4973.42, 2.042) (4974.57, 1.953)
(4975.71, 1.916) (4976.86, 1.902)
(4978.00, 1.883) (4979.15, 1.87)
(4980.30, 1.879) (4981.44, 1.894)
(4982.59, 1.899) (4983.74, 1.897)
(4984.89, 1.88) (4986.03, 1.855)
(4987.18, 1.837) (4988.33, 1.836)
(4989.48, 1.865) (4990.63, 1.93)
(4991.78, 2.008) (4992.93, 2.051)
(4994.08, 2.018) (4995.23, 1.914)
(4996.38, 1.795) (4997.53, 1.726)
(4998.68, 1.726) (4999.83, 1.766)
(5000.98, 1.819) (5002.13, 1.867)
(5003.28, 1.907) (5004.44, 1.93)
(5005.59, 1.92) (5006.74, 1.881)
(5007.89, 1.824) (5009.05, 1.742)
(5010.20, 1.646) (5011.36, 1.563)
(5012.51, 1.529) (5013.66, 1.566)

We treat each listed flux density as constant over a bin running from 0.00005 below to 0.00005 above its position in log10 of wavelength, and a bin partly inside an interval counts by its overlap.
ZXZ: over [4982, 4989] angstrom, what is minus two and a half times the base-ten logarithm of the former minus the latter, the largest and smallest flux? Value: 3.0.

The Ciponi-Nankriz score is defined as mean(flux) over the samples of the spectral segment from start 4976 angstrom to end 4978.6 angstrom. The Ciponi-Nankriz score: 1.89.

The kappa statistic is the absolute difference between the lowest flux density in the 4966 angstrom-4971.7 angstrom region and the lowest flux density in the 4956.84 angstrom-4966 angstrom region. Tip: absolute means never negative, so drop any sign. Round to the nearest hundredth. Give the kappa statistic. 0.13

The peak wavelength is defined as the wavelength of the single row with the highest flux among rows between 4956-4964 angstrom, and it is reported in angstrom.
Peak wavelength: 4956.27 angstrom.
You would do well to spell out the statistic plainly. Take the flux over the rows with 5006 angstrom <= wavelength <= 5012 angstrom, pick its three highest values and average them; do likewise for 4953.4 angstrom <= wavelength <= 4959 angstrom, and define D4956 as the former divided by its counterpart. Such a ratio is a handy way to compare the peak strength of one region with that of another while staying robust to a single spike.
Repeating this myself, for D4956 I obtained 0.85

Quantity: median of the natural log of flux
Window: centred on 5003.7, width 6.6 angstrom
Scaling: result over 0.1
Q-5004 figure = 6.39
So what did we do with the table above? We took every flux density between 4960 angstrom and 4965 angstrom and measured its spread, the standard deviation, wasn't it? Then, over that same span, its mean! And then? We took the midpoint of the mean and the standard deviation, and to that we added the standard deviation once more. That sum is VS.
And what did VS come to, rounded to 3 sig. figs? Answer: 1.04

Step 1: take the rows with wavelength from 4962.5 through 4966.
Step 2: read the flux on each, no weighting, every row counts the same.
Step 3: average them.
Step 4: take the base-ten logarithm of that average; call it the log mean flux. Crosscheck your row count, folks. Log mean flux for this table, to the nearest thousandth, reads 0.312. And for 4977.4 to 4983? 0.275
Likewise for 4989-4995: 0.295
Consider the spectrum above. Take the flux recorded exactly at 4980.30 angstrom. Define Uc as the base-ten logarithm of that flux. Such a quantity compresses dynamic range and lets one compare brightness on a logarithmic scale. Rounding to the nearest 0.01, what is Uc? 0.27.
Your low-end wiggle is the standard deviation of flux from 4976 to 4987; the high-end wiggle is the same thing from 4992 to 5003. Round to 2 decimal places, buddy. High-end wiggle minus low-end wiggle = 0.10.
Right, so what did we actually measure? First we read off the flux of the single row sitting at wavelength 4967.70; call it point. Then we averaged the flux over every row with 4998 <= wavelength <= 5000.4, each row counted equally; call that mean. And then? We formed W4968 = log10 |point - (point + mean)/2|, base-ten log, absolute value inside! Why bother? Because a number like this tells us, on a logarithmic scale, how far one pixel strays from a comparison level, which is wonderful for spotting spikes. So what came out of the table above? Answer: -1.14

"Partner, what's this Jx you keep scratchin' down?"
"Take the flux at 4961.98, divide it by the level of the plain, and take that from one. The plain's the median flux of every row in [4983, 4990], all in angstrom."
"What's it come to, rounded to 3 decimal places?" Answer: -0.109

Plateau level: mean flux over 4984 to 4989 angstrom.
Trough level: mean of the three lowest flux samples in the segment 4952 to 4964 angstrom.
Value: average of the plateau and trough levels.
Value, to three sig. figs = 1.96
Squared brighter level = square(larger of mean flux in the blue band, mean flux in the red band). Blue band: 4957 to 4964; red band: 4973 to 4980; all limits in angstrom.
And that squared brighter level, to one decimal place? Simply 4.3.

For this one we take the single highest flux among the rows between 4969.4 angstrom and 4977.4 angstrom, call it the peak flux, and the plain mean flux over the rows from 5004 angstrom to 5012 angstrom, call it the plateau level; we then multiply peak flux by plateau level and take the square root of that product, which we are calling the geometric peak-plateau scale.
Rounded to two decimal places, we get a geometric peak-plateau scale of 1.95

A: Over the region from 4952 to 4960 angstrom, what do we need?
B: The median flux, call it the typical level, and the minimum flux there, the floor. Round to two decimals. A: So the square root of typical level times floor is 2.10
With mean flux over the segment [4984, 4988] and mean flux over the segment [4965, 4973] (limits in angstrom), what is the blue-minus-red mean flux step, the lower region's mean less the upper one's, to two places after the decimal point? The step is 0.15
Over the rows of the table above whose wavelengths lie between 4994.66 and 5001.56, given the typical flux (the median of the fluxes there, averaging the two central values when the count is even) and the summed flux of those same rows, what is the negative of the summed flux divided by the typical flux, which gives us -6.04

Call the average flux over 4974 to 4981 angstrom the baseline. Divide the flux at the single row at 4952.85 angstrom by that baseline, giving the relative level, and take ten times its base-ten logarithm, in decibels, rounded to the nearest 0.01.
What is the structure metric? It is 0.49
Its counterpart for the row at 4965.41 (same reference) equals 0.26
